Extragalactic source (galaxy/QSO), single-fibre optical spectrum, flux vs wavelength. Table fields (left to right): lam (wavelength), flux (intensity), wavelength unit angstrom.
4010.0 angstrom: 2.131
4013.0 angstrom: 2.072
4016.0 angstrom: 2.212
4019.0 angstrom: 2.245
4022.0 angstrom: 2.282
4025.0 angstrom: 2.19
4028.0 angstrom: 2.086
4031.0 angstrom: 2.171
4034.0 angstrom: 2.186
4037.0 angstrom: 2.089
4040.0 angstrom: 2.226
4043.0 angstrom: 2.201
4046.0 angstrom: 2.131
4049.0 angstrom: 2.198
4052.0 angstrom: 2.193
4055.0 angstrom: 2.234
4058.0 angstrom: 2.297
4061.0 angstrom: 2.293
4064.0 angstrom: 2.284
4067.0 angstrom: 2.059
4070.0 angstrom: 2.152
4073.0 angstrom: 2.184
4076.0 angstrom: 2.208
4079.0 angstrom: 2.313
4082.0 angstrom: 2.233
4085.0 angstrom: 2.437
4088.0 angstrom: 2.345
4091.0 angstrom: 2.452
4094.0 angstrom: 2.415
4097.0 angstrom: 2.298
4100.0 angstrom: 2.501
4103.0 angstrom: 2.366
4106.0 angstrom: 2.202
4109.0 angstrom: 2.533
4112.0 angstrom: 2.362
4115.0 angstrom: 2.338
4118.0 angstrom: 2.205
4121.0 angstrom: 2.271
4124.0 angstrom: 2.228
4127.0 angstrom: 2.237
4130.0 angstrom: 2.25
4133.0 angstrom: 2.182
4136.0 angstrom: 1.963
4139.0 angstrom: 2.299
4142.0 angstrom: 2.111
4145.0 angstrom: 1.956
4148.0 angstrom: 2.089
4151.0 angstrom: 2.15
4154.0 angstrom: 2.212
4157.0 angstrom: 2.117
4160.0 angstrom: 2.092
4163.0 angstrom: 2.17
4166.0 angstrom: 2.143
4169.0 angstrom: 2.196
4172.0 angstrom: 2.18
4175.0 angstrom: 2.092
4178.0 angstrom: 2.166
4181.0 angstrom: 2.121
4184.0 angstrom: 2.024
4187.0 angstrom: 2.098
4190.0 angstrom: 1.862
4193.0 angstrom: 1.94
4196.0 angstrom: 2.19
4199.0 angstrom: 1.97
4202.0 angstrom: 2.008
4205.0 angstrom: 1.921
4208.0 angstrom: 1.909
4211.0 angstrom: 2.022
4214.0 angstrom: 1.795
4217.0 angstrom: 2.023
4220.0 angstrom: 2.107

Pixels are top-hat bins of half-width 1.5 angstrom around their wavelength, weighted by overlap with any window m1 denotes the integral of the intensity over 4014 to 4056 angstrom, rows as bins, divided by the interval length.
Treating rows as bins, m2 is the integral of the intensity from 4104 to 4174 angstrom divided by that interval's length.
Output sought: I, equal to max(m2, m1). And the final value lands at 2.20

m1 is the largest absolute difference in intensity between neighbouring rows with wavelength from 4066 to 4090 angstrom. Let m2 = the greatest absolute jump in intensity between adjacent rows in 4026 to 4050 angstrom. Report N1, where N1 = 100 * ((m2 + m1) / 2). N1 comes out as 17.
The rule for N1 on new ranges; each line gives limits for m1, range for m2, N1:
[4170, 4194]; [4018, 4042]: 19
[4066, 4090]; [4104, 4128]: 27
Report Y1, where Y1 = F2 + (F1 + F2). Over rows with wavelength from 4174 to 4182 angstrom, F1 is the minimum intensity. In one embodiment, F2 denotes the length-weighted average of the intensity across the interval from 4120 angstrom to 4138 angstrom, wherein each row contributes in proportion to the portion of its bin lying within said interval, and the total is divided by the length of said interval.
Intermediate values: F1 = 2.092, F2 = 2.19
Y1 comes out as 6.5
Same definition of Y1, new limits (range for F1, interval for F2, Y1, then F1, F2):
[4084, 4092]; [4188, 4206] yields 6.3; 2.345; 1.99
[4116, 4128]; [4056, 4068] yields 6.7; 2.205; 2.24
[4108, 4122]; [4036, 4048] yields 6.5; 2.205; 2.17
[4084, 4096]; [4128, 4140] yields 6.7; 2.345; 2.17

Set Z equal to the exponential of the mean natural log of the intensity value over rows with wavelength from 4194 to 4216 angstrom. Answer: 1.97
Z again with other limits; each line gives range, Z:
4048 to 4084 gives 2.22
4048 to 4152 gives 2.25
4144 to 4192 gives 2.10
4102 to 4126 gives 2.31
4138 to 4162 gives 2.13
